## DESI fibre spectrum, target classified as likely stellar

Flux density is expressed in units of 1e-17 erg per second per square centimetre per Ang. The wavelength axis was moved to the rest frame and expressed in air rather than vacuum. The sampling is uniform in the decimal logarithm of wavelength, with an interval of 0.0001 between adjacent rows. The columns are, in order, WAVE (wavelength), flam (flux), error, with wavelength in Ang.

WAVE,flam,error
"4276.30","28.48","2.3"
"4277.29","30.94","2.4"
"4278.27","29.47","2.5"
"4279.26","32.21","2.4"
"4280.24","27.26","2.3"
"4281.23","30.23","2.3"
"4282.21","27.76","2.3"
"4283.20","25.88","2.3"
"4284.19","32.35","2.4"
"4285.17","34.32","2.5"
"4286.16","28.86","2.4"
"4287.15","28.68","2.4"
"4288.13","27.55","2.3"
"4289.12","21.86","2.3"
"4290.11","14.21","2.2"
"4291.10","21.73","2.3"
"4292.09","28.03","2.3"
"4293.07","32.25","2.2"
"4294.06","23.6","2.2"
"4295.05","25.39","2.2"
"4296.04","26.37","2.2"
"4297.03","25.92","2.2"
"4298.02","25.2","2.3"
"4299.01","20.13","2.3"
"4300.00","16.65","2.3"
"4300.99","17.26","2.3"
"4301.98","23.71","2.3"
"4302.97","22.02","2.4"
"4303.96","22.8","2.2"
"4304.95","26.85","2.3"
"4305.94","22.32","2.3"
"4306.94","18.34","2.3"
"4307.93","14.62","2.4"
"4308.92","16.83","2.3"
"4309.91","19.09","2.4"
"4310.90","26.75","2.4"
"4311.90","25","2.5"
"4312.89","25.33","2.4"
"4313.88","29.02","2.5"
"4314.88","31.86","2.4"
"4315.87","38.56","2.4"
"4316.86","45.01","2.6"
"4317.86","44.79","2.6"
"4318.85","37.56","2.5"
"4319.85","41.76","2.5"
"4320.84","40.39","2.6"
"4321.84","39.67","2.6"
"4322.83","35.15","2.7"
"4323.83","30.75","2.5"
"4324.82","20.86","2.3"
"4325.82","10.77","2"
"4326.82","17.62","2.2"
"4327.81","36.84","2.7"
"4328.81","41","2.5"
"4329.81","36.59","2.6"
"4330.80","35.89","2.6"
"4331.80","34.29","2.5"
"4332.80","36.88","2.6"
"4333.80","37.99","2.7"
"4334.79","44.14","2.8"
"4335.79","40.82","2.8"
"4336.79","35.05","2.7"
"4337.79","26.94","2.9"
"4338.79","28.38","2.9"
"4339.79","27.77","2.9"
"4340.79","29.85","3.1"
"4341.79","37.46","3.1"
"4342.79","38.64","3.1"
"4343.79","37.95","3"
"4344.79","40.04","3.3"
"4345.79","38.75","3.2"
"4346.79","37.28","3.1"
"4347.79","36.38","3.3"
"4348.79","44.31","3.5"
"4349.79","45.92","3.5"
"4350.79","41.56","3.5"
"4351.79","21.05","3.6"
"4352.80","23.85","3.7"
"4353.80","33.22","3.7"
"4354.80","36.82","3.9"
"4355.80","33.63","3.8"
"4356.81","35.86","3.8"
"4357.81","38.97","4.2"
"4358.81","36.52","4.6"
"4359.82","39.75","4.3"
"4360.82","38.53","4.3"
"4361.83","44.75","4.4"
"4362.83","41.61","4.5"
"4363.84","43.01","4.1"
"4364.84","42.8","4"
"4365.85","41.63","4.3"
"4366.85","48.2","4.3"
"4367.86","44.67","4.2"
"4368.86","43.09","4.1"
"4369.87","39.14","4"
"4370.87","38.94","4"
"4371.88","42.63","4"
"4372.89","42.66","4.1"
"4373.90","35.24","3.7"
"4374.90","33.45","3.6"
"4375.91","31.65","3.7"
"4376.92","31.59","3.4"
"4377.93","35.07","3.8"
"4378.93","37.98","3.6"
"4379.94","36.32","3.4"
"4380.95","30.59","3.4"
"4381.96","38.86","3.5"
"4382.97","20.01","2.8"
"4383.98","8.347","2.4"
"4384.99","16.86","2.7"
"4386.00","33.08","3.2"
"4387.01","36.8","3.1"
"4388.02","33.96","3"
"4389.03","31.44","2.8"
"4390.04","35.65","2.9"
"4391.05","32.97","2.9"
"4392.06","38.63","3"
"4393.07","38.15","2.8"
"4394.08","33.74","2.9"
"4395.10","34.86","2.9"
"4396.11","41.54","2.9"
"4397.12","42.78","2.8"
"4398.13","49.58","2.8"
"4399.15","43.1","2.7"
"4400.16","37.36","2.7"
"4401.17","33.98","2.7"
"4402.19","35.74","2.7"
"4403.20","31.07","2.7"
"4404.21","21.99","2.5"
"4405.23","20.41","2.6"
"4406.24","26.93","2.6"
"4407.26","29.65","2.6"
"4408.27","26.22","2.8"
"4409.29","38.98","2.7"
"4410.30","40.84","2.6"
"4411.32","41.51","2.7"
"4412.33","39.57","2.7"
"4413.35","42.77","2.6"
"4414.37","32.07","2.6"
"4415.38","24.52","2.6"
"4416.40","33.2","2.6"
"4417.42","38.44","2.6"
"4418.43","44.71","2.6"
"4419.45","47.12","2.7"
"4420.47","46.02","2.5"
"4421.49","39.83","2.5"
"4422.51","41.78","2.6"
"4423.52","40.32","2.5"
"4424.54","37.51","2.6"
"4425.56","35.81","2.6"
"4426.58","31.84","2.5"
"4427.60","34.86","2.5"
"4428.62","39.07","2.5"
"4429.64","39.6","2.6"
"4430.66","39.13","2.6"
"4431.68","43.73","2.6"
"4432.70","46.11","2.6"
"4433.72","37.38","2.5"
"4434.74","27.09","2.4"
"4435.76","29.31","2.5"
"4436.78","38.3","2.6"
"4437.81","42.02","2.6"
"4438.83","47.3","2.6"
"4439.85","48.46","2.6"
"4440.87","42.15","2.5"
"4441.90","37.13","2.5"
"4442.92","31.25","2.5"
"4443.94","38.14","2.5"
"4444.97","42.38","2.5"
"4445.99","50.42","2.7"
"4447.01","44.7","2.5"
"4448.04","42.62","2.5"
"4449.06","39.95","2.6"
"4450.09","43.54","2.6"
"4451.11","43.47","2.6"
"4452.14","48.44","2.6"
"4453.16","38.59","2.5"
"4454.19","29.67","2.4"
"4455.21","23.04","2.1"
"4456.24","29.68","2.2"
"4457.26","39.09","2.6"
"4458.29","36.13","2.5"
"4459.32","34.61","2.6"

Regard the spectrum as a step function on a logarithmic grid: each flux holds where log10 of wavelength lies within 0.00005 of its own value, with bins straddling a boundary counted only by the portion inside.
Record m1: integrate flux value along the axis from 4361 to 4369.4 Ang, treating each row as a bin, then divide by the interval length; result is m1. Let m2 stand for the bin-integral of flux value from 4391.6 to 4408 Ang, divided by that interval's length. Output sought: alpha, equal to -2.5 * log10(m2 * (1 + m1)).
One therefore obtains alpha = -7.98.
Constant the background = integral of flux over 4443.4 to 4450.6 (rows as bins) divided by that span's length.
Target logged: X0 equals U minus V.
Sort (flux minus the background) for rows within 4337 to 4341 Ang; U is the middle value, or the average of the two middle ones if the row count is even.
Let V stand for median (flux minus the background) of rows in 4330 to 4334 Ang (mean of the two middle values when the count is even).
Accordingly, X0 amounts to -8.3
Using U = -15.0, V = -6.7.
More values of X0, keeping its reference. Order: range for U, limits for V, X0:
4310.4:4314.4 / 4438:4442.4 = -18.7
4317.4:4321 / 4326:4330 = 4.4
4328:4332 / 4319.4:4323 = -3.8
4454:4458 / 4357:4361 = -9.1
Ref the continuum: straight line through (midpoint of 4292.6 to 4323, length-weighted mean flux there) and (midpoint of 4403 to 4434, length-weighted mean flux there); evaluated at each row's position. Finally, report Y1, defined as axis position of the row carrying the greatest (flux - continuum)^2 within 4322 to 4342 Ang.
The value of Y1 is 4325.82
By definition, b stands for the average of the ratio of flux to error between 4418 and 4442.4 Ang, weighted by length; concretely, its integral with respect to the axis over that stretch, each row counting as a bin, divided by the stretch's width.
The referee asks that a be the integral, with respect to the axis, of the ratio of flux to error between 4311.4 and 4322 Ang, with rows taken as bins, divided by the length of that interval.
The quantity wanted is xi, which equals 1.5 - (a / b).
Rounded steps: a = 14.4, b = 16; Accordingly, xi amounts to 0.58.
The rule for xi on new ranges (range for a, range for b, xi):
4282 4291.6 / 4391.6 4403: 0.70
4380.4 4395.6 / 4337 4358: 0.51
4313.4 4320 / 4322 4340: 0.26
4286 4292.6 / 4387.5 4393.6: 0.64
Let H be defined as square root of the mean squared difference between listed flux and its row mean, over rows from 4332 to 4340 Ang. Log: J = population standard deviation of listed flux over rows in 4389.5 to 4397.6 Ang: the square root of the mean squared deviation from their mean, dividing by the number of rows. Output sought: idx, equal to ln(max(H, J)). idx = 1.8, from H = 6.0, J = 3.4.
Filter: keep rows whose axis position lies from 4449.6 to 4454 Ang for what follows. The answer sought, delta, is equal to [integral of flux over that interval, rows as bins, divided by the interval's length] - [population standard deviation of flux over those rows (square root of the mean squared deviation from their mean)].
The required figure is 39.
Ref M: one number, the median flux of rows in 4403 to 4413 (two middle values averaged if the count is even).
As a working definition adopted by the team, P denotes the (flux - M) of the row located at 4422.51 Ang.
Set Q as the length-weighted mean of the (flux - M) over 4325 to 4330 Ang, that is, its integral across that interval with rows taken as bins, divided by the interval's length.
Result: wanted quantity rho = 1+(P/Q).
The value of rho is -3.1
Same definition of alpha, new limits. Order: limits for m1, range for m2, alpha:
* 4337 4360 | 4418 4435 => -7.89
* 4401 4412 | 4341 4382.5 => -7.73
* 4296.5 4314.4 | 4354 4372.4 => -7.43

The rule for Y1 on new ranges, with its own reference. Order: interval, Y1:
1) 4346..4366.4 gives 4349.79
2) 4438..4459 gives 4455.21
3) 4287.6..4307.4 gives 4290.11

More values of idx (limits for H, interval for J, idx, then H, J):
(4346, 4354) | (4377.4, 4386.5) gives 2.3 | 8.5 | 10.2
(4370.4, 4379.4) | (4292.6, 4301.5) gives 1.5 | 4.0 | 4.6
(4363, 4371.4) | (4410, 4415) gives 1.3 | 2.8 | 3.8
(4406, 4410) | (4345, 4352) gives 2.0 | 5.1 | 7.6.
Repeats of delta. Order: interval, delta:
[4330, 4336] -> 35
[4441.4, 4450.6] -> 36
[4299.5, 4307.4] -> 18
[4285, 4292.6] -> 20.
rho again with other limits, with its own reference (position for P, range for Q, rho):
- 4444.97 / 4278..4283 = -9.2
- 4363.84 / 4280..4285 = -9.3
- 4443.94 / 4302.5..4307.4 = 0.0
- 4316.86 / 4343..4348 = 2.9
